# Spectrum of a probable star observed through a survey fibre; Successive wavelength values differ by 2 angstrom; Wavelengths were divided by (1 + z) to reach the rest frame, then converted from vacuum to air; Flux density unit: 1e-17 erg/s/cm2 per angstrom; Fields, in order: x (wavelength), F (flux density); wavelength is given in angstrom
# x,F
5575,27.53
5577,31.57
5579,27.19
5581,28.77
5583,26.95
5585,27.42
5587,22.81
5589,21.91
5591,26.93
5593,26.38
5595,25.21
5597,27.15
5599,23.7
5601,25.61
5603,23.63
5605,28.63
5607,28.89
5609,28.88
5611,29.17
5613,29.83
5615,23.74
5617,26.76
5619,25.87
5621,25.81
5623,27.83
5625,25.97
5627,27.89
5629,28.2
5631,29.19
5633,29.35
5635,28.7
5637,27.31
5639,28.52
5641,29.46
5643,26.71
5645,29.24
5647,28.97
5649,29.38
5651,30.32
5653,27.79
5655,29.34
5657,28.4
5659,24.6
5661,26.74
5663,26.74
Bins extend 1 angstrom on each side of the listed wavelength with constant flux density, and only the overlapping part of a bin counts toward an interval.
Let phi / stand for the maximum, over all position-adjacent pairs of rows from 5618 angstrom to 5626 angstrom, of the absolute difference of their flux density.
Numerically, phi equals 2.0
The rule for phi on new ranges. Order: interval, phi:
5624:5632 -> 1.9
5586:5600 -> 5.0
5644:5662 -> 3.8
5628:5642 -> 1.4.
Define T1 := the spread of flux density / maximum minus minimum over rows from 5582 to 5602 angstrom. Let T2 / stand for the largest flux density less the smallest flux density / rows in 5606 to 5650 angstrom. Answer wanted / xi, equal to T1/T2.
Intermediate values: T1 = 5.5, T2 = 6.1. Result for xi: 0.90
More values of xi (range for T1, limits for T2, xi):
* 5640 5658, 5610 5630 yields 0.59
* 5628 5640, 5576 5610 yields 0.21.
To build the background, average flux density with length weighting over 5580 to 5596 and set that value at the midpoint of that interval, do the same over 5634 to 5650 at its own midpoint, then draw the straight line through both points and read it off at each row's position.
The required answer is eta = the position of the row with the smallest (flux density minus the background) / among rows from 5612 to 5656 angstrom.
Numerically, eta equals 5615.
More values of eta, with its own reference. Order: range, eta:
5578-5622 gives 5589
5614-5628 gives 5615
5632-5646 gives 5643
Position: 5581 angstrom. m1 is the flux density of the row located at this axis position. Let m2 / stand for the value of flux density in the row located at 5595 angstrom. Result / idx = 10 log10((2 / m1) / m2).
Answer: -25.6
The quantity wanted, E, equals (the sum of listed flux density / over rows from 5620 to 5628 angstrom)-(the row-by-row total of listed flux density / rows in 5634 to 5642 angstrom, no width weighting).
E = -6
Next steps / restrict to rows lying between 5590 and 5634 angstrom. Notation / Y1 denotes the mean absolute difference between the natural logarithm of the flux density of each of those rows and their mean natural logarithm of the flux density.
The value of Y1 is 0.060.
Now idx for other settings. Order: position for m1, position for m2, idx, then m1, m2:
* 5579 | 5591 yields -25.6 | 27.19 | 26.93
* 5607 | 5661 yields -25.9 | 28.89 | 26.74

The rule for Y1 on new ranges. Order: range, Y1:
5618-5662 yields 0.044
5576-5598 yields 0.070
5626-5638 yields 0.023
